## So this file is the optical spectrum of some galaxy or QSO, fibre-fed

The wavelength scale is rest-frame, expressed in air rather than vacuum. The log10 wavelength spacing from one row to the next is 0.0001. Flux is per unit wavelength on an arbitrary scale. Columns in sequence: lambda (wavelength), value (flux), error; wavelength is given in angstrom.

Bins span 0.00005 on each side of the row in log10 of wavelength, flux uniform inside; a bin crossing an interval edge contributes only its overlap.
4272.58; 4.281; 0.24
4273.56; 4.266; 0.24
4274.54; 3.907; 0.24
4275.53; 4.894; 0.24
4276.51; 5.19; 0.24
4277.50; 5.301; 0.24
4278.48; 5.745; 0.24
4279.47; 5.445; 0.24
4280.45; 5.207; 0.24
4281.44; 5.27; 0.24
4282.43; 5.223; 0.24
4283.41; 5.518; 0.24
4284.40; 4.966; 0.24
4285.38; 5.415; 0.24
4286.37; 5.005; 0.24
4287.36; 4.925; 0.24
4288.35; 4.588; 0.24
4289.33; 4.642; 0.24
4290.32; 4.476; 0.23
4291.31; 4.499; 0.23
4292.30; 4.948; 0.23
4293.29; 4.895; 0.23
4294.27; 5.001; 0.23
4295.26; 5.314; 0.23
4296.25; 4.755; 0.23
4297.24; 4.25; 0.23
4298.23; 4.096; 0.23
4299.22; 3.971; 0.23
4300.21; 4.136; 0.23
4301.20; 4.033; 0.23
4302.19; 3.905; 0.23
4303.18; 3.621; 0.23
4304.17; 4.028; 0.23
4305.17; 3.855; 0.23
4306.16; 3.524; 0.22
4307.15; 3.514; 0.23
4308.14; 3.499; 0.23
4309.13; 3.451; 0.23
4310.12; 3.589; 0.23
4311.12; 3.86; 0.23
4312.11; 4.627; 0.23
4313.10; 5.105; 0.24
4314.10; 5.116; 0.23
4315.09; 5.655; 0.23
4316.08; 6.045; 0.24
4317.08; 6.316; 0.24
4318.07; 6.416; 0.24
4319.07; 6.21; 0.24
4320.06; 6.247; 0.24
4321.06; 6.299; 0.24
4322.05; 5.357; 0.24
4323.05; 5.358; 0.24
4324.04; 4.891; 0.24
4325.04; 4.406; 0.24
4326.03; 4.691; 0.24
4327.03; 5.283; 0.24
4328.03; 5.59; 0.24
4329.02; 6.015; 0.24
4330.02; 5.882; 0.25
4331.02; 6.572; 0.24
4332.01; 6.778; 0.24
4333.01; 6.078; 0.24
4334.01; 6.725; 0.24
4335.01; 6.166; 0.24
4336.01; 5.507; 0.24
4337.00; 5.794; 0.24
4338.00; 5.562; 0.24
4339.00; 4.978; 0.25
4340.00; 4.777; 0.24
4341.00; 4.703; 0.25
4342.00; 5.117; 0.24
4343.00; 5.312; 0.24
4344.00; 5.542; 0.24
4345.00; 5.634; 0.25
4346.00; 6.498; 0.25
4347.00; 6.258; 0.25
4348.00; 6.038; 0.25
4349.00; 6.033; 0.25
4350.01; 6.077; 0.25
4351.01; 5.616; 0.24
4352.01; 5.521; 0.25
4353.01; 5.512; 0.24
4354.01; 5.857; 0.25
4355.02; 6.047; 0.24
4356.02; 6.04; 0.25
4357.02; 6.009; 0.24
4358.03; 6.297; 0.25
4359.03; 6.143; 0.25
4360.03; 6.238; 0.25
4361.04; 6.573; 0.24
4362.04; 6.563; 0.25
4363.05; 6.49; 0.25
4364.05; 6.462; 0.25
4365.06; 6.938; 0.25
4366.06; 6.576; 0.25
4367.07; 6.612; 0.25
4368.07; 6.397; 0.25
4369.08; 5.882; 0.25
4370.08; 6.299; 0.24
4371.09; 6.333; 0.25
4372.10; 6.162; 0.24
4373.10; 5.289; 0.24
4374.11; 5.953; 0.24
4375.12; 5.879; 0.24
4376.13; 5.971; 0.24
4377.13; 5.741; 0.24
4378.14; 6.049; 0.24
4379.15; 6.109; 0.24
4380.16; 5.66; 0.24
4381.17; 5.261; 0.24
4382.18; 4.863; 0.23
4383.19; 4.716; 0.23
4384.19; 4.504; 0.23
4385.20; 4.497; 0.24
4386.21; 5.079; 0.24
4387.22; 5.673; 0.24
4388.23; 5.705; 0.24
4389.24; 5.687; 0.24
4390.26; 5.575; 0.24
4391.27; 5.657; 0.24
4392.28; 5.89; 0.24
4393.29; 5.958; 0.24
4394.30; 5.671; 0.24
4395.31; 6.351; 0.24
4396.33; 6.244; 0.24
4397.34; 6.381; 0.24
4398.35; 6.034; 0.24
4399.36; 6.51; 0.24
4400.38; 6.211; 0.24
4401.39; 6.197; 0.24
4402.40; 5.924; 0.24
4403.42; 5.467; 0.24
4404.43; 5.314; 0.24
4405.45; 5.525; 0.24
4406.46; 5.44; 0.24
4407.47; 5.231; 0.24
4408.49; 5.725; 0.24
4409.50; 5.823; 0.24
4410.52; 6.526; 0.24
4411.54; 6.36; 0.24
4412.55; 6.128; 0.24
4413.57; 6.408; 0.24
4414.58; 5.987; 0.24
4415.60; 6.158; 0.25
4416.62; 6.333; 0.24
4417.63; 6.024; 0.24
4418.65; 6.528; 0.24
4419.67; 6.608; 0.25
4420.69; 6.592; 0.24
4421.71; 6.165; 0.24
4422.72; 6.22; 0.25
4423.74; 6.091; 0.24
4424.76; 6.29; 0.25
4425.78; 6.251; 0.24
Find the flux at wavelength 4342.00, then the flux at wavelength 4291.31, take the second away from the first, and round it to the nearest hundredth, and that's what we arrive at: 0.62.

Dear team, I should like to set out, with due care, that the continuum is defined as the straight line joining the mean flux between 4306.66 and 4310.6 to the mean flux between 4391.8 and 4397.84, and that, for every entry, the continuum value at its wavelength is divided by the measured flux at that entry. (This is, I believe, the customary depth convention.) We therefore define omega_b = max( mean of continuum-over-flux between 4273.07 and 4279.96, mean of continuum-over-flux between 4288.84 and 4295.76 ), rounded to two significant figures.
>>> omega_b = 0.63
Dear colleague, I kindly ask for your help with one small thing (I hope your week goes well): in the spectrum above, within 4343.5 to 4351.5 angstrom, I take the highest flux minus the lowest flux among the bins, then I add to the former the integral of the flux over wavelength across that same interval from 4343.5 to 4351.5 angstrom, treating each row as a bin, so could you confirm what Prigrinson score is 49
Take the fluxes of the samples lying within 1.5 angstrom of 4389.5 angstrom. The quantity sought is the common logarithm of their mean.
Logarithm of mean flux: 0.75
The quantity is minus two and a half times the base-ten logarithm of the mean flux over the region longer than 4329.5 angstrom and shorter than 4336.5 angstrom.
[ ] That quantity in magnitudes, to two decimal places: -1.99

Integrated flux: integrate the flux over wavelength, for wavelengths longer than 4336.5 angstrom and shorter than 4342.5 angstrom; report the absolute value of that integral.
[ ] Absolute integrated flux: 31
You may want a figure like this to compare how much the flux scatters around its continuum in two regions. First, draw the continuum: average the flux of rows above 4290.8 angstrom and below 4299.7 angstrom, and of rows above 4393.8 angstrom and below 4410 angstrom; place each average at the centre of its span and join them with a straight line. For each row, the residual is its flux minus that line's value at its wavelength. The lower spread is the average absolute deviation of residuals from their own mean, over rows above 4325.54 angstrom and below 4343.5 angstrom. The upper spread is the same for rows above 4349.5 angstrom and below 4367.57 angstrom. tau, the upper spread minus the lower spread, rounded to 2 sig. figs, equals -0.29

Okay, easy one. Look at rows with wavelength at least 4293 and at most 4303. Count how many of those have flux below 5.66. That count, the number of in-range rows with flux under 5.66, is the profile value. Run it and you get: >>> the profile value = 10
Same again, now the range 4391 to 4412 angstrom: 6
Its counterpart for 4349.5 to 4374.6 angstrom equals 4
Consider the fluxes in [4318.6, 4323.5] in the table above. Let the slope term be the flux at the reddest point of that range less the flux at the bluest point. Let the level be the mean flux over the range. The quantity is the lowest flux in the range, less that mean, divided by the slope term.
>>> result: 0.6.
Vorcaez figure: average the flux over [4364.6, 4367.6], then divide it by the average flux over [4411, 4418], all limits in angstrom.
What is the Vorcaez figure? 1.08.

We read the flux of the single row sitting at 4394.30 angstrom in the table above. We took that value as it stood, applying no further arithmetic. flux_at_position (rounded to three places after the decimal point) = 5.671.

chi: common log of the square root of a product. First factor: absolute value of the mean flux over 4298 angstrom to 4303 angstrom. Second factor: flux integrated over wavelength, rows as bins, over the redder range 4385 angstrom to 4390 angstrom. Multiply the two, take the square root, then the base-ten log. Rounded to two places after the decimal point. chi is 1.02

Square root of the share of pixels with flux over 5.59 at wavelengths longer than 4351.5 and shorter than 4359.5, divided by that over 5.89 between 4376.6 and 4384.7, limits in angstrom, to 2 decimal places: 1.73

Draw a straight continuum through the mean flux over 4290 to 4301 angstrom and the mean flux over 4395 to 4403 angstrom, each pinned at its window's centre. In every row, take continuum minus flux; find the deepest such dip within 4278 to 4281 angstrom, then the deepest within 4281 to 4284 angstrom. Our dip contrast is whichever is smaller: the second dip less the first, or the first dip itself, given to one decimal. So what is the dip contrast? -0.9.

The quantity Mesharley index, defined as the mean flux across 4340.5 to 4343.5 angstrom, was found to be 5.04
